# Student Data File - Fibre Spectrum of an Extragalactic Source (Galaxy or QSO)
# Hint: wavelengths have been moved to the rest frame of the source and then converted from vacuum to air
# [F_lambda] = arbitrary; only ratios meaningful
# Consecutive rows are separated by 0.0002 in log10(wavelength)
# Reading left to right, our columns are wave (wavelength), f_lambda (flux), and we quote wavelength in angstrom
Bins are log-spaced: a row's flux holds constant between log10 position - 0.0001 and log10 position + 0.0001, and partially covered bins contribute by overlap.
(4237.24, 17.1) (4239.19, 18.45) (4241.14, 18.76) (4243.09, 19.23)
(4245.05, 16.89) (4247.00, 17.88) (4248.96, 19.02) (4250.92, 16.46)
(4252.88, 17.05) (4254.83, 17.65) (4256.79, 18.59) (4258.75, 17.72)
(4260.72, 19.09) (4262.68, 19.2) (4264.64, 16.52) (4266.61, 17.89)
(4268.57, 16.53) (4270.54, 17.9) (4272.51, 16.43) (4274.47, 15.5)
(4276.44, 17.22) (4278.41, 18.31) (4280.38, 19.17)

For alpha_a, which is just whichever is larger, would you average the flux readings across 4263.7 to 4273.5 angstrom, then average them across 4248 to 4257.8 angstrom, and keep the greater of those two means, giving 17.8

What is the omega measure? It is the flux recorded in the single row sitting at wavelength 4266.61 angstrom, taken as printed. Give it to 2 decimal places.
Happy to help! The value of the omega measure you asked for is 17.89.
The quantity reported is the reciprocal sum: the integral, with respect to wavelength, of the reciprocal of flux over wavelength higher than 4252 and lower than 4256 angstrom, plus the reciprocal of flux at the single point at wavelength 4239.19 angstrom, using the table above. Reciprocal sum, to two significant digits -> 0.28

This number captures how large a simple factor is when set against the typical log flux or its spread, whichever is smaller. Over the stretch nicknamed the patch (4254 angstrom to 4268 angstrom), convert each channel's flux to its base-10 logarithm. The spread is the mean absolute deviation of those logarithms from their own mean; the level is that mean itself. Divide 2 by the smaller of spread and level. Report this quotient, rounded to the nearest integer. 112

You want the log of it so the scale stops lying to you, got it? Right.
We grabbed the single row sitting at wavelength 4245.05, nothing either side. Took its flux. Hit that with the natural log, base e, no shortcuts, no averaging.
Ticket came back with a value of 2.83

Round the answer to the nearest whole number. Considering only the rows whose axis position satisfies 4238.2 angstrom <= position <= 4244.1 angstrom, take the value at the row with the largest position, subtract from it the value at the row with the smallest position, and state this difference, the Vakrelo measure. 1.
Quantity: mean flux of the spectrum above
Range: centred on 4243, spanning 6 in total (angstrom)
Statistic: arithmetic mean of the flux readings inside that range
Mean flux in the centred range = 18.3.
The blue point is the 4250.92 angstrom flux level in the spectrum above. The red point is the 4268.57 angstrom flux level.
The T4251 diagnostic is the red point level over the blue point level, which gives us 1.00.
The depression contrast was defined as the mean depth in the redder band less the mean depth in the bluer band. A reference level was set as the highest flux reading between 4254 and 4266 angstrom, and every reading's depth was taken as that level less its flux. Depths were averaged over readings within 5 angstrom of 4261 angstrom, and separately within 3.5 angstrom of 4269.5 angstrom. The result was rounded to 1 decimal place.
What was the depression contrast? 1.0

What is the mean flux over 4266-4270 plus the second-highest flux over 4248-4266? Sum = 36.3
